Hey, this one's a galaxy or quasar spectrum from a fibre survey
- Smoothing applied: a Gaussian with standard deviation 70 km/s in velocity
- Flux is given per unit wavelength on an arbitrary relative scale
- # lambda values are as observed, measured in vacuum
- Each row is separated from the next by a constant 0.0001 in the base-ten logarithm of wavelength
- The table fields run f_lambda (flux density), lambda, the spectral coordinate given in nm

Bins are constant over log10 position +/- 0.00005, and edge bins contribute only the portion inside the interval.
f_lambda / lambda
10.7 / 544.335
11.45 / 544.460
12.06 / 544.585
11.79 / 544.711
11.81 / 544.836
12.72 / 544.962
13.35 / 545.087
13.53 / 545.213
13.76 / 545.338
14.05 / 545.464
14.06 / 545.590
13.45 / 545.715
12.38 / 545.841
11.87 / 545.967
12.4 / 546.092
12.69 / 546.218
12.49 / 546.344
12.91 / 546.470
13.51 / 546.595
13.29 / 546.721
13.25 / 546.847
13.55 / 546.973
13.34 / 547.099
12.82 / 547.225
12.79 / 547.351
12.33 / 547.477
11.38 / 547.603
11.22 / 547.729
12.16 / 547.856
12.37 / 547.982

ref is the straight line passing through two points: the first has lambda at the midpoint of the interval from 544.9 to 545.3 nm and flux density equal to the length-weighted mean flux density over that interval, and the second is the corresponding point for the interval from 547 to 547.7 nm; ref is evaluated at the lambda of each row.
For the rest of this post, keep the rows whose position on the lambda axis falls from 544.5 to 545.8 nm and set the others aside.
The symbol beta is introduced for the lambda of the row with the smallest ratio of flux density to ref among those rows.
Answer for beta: 544.711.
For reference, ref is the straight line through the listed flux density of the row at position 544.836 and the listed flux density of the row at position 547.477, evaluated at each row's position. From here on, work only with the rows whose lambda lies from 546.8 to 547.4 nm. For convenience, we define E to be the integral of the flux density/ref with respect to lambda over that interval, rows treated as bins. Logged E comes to 0.6 nm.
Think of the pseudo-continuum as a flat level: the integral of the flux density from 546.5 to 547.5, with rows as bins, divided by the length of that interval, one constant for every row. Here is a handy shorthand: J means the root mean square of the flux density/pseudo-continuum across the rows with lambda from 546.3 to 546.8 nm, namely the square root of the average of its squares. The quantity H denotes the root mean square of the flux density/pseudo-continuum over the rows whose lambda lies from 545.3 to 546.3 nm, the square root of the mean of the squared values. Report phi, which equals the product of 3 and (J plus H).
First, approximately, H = 1.00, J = 0.99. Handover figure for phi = 5.97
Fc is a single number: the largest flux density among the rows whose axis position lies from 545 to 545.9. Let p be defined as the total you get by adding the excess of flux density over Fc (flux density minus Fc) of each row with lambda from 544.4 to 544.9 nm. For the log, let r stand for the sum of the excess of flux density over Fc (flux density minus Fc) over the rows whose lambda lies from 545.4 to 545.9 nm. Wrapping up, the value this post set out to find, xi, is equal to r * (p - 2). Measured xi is 26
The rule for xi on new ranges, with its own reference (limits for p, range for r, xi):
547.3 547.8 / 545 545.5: 16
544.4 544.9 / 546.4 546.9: 37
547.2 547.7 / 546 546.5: 51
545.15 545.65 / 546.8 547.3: 9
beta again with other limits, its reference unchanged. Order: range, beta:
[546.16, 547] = 546.344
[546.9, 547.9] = 547.729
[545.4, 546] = 545.967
